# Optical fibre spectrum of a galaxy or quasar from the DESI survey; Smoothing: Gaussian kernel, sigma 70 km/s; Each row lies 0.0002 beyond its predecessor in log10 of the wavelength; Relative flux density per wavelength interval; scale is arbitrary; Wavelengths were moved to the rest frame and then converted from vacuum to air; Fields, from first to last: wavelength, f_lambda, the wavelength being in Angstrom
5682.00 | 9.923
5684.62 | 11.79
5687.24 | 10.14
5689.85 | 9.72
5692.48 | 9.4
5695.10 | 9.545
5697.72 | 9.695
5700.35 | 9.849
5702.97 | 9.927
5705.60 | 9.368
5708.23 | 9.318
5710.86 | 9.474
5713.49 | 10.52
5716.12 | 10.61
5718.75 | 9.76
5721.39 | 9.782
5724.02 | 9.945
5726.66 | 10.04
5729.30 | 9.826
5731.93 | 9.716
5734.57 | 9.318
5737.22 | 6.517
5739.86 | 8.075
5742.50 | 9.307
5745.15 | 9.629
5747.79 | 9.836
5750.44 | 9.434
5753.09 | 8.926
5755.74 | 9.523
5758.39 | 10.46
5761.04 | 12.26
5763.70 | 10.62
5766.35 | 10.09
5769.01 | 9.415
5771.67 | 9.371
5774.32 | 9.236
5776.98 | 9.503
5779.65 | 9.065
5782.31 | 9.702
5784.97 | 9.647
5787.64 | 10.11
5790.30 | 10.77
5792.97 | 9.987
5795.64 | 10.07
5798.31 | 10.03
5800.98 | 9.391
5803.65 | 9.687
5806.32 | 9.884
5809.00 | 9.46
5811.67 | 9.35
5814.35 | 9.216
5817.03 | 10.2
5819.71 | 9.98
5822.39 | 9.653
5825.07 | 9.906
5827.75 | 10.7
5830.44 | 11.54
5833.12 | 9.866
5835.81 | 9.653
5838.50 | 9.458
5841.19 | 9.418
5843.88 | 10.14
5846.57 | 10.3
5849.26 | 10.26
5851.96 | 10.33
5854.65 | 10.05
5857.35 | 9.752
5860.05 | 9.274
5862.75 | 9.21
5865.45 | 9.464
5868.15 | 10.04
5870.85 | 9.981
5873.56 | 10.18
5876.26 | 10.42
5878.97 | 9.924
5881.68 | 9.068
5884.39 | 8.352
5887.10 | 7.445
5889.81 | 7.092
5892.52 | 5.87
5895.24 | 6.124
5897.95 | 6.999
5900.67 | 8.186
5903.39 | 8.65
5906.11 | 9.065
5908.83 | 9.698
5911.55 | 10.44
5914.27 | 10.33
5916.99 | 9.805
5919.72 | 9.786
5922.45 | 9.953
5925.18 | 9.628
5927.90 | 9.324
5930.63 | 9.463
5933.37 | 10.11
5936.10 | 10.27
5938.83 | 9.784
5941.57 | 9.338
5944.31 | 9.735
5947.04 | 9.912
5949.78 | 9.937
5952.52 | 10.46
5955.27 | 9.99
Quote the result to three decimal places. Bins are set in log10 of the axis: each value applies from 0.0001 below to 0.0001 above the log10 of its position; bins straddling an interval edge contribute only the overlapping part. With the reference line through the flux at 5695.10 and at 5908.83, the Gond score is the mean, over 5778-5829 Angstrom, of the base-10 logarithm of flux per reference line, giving 0.009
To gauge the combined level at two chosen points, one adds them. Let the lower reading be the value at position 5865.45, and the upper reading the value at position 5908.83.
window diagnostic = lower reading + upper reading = 19.2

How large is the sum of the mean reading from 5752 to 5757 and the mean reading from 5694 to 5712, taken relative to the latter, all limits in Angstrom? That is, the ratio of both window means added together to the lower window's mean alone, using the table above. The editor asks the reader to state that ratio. 1.96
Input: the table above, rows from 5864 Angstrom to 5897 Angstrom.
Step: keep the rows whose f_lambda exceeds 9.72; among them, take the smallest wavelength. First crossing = 5868.15 Angstrom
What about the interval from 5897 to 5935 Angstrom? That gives 5911.55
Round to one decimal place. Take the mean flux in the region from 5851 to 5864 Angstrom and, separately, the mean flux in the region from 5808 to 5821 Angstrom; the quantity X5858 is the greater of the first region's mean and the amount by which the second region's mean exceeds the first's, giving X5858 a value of 9.7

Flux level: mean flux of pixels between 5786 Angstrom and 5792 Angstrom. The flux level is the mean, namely 10.4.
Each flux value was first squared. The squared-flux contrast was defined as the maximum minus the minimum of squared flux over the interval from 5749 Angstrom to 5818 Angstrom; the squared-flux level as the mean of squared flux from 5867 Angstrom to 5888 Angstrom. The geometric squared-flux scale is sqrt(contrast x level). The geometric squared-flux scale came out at 80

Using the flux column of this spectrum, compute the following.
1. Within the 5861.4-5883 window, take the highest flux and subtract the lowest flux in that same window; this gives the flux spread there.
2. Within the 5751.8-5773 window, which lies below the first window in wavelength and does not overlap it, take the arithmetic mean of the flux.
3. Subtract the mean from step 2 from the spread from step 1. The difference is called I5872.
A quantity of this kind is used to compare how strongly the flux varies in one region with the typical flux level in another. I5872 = -8.73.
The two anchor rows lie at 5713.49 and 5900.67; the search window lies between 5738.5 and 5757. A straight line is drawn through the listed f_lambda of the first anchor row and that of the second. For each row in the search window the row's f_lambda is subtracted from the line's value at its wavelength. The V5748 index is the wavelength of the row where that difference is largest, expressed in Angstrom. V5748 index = 5739.86 Angstrom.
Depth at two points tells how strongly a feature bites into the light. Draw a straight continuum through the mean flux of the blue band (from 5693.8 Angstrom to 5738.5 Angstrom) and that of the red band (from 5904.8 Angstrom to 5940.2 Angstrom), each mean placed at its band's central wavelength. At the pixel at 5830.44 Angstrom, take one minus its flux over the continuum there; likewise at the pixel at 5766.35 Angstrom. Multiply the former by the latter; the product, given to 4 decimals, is 0.0084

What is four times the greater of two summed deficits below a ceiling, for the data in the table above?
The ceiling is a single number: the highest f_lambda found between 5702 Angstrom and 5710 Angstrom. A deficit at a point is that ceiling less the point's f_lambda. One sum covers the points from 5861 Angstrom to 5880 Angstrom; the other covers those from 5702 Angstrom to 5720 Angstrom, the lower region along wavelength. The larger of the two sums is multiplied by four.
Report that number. 2.0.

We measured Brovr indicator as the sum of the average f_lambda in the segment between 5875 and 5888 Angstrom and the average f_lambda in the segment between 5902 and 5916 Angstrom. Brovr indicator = 18.7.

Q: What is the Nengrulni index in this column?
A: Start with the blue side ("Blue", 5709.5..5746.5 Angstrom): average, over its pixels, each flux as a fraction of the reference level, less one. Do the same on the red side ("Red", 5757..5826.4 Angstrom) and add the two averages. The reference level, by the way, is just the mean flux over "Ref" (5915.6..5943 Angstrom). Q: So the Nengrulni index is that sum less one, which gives -1.01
